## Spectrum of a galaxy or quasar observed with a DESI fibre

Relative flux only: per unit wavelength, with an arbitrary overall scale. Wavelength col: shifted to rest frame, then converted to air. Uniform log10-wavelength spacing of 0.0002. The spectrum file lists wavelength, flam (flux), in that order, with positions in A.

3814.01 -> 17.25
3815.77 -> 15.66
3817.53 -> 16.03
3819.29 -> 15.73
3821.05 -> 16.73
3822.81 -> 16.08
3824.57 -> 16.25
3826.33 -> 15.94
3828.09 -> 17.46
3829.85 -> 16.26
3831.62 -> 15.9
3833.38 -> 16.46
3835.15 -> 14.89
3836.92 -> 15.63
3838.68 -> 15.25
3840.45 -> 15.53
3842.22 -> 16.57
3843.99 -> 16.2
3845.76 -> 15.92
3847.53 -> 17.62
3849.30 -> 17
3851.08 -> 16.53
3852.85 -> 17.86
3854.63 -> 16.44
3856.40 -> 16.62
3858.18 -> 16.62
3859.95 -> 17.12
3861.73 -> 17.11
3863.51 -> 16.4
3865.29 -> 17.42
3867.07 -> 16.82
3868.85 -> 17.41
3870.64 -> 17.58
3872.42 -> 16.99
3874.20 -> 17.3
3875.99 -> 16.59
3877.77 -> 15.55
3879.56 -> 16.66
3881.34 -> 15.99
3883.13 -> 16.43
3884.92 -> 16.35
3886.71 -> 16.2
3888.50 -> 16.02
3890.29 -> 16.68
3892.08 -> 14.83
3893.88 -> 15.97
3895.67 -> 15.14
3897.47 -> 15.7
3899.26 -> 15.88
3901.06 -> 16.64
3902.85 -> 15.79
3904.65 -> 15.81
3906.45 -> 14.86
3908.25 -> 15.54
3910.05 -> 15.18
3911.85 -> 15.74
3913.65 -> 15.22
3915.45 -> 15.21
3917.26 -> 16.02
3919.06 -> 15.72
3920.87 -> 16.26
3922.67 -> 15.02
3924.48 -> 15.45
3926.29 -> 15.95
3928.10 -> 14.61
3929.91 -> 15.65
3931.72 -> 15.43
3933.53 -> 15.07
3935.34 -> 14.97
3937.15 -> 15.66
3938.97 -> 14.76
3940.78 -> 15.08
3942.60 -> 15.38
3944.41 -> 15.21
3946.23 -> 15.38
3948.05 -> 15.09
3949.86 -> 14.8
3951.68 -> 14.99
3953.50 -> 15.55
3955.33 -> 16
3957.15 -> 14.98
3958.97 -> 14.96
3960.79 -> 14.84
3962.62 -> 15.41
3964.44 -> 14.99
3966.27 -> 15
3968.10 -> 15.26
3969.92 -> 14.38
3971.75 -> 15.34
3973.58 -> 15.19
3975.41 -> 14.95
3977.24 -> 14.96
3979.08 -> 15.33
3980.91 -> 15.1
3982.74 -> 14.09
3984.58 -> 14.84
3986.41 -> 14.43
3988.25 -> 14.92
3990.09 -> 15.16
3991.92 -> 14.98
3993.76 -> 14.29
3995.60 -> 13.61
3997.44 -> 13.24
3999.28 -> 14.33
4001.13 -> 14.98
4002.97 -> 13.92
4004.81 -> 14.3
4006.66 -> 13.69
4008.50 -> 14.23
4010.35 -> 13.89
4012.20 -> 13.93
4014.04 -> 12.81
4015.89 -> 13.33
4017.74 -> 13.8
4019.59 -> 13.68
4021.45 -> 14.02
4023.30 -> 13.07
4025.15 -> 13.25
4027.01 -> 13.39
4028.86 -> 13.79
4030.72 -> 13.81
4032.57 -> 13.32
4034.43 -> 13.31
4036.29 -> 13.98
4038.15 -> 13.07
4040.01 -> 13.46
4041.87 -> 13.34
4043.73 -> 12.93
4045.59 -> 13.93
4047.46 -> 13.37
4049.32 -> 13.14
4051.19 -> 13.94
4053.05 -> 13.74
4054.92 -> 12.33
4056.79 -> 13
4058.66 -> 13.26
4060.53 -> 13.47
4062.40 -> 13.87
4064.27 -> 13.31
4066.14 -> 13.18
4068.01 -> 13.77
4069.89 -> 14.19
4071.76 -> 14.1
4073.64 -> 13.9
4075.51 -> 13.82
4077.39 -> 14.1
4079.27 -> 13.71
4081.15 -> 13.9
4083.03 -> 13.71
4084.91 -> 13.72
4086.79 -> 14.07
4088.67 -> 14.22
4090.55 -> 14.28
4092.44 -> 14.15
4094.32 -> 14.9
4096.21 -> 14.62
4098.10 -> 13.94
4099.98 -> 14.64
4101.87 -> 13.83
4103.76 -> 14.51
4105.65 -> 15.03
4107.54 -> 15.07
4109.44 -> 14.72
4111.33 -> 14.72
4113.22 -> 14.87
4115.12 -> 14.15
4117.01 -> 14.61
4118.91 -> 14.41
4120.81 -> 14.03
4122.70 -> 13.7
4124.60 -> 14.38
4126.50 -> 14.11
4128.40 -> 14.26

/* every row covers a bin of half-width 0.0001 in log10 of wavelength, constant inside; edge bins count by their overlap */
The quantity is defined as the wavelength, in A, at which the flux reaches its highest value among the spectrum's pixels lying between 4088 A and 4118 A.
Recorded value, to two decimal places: 4107.54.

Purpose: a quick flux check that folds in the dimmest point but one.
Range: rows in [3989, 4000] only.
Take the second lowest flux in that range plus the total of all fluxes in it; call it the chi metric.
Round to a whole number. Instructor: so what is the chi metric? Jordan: 99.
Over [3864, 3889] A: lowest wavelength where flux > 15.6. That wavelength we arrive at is 3865.29 A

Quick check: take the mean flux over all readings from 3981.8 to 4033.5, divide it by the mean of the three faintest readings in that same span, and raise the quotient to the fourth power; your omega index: 1.32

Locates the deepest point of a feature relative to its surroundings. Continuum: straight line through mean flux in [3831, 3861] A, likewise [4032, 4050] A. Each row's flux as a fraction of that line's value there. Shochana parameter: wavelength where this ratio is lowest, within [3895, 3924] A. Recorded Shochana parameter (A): 3906.45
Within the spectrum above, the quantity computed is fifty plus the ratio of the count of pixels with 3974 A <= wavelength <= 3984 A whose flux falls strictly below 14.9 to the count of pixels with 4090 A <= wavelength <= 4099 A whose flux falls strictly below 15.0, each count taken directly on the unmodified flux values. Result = 50.2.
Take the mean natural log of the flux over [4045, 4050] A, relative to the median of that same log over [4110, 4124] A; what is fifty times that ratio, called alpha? 48.7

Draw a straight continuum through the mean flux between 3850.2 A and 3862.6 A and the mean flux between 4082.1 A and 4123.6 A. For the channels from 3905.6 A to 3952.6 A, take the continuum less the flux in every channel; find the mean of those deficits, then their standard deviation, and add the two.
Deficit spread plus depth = 1.2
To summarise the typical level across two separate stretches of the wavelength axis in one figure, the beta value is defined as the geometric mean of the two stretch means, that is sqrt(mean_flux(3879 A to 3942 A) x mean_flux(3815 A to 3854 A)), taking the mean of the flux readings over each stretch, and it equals 15.9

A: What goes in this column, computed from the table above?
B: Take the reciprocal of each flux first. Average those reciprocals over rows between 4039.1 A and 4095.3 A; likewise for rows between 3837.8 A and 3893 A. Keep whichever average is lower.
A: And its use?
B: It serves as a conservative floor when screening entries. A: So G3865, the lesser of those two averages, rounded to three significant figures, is 0.0605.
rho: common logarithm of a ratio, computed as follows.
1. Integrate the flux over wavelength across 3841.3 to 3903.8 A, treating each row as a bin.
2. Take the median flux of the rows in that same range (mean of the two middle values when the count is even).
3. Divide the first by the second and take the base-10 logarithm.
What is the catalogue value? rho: 1.8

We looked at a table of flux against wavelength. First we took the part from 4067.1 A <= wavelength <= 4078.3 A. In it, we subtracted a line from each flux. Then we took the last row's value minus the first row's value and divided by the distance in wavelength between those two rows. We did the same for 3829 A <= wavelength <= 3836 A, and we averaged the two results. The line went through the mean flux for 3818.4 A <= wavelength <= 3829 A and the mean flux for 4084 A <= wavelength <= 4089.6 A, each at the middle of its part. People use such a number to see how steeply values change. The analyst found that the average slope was -0.10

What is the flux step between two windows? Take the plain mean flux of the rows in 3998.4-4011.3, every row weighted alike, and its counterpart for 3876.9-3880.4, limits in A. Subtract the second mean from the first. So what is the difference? -1.9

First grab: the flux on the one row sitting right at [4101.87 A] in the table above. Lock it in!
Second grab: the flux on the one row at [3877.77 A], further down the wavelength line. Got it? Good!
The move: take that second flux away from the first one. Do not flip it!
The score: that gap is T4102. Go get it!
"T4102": -1.7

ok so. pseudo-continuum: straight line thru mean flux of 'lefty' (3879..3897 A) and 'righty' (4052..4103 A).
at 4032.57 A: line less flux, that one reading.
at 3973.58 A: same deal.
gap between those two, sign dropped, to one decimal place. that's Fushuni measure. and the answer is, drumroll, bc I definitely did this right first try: 1.2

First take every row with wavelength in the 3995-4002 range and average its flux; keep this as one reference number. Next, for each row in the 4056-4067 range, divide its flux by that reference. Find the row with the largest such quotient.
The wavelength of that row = 4062.40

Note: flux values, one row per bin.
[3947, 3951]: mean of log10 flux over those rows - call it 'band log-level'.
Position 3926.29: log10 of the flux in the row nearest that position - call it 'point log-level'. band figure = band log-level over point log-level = 0.98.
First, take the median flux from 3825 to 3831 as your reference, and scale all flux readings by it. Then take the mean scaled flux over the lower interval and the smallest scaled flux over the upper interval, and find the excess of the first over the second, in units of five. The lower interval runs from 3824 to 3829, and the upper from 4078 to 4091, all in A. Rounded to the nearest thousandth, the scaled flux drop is 0.035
